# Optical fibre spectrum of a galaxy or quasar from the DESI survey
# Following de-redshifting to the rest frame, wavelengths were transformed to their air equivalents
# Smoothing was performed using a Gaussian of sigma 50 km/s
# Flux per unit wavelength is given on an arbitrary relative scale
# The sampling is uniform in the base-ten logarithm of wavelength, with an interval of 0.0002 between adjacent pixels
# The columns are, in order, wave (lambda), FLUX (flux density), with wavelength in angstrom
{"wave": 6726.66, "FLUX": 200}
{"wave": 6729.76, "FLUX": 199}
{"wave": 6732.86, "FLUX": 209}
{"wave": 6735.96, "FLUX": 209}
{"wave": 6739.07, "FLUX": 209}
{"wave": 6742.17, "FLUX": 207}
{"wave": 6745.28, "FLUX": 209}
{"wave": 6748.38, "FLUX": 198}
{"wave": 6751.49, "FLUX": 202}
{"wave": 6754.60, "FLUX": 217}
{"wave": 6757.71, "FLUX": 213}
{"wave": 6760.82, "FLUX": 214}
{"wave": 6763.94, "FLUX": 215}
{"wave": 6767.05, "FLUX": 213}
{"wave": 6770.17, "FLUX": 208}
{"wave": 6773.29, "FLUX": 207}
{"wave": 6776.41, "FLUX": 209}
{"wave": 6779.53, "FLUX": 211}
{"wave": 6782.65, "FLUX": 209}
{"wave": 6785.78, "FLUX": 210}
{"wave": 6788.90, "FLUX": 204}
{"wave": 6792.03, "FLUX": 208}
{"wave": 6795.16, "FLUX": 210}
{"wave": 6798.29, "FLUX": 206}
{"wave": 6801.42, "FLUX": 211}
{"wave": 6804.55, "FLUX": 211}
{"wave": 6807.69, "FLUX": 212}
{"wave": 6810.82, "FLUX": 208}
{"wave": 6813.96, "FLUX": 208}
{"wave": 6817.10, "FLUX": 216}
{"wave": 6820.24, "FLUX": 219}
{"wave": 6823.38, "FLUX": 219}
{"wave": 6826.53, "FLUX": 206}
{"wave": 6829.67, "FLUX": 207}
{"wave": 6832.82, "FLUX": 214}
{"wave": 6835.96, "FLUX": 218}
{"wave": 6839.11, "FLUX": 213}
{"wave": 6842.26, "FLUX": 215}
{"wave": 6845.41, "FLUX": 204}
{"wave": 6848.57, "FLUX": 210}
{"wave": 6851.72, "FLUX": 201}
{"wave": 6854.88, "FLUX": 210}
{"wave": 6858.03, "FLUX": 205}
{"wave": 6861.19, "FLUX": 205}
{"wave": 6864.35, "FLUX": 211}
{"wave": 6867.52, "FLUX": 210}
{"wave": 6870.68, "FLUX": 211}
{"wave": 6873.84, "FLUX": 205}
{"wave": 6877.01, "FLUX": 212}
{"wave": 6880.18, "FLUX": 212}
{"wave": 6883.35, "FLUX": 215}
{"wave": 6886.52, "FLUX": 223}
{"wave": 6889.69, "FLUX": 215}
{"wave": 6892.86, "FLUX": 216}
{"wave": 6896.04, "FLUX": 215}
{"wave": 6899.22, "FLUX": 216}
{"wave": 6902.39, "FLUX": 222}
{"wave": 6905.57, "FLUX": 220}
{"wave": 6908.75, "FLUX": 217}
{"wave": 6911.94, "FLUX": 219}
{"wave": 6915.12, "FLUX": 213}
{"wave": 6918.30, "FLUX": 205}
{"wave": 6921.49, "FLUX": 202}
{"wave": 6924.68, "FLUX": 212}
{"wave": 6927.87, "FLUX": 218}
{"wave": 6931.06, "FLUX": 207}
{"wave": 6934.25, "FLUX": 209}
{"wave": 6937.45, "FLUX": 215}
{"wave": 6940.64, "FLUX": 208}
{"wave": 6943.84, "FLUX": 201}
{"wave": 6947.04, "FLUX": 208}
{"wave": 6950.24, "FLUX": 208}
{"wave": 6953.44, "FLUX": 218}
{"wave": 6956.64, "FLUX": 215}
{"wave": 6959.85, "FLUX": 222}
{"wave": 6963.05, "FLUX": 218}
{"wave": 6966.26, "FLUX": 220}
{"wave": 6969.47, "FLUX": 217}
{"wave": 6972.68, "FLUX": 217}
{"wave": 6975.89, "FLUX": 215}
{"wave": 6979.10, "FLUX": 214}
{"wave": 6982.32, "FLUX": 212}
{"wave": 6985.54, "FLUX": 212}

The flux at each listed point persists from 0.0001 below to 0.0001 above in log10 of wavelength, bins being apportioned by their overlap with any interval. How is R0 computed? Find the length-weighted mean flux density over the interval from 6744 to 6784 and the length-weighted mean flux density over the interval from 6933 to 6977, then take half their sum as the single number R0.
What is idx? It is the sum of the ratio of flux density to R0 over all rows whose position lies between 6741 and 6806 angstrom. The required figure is 21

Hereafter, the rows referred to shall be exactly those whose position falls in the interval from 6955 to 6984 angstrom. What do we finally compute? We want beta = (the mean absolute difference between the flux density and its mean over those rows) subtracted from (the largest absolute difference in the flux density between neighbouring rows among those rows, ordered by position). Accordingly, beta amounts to 5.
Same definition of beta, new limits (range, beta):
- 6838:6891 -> 7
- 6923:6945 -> 7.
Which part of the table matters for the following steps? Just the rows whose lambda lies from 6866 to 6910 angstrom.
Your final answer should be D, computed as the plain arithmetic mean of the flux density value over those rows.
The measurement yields 215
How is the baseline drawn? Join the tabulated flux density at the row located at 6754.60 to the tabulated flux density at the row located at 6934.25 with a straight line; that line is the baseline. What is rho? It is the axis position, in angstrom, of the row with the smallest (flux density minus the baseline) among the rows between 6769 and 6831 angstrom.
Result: 6788.90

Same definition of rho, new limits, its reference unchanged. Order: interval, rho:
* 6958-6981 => 6979.10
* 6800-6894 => 6851.72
